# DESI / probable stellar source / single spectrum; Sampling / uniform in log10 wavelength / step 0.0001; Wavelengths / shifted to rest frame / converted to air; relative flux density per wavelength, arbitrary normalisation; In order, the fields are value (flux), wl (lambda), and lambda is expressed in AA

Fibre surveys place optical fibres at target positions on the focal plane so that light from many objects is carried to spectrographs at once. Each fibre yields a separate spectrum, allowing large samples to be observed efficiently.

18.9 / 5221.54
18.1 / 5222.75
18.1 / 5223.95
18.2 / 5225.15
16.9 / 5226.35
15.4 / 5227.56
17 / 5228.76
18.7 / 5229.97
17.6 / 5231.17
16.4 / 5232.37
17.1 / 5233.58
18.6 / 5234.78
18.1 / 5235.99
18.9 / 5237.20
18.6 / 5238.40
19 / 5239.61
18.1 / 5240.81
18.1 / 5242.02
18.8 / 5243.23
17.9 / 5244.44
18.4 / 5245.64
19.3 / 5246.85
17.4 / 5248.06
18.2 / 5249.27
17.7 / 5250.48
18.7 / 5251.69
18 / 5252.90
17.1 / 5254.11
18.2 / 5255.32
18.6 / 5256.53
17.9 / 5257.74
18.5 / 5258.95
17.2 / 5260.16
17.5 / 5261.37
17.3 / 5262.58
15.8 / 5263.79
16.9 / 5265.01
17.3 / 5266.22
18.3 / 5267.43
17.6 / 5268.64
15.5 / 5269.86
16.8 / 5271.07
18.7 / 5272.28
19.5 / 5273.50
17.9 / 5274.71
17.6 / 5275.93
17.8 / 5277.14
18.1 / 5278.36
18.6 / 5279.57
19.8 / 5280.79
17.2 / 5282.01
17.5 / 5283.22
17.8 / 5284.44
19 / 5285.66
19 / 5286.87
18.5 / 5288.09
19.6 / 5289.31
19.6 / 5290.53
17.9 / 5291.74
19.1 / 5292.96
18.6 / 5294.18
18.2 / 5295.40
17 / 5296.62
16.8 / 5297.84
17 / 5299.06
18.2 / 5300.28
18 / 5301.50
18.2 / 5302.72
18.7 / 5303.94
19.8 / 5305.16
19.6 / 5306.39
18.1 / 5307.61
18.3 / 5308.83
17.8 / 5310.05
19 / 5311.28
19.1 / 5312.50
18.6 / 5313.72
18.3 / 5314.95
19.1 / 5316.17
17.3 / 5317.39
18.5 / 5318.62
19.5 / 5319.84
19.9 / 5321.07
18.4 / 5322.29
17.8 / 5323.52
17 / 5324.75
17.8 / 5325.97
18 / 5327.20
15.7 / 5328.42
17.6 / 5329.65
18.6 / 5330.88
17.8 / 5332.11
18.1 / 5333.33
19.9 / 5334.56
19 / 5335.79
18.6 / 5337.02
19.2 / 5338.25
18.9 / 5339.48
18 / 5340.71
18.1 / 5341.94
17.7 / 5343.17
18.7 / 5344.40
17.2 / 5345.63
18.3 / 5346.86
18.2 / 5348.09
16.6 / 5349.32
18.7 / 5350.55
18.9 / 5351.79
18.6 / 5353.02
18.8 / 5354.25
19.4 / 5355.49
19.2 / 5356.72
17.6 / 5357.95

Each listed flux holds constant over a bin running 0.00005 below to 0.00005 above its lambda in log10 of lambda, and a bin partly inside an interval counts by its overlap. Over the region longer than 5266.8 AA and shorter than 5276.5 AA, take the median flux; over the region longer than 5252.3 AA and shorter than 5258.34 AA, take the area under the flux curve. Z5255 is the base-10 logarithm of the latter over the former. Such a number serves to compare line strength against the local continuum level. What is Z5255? 0.79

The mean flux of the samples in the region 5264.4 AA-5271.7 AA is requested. 17.1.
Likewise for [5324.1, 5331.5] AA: 17.4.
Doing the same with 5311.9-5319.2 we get 18.5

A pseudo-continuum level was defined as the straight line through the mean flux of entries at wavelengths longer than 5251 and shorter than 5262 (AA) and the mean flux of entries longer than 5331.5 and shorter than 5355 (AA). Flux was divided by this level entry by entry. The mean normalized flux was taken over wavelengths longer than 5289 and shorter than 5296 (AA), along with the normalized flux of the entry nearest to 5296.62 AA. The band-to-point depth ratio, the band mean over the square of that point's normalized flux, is 1.18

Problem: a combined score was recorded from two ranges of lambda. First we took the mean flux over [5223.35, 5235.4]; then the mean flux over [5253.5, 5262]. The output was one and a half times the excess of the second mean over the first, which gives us 0.7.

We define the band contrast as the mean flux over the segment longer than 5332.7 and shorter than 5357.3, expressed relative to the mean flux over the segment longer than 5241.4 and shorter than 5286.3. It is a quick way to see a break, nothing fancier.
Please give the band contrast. 1.03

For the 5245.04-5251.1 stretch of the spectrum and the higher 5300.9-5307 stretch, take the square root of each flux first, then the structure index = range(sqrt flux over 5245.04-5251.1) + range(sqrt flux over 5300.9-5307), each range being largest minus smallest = 0.43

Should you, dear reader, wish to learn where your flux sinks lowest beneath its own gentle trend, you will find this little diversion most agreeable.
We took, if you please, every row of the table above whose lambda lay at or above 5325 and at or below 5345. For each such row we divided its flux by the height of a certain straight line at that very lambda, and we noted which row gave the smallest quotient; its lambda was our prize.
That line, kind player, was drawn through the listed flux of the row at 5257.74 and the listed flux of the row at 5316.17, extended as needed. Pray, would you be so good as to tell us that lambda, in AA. 5328.42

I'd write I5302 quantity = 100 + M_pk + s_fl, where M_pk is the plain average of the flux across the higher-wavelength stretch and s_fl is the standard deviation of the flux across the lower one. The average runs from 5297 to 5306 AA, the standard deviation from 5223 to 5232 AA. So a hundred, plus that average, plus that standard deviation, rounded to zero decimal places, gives 119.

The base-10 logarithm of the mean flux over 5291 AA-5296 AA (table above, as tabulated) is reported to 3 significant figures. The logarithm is 1.27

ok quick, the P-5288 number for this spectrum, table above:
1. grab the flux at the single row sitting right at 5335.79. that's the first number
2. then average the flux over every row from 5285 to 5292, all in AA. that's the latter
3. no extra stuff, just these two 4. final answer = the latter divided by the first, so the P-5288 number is 1.00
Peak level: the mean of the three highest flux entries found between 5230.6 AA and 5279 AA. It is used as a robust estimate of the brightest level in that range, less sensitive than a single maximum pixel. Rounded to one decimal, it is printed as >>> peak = 19.3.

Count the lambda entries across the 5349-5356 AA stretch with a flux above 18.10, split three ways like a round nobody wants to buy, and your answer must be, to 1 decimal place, 1.7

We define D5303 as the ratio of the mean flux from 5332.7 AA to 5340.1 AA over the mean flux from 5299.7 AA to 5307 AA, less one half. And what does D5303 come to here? 0.511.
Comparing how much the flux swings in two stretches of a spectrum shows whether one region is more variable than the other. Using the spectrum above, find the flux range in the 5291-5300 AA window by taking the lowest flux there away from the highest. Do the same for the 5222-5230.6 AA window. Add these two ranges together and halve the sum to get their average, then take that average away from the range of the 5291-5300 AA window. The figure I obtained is -0.50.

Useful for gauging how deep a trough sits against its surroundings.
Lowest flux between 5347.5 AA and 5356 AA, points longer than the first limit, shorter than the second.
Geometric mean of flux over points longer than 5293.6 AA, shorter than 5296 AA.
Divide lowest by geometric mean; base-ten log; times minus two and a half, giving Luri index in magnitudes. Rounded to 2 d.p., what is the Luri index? 0.11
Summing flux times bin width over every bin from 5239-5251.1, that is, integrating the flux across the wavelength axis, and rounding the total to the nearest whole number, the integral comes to 221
